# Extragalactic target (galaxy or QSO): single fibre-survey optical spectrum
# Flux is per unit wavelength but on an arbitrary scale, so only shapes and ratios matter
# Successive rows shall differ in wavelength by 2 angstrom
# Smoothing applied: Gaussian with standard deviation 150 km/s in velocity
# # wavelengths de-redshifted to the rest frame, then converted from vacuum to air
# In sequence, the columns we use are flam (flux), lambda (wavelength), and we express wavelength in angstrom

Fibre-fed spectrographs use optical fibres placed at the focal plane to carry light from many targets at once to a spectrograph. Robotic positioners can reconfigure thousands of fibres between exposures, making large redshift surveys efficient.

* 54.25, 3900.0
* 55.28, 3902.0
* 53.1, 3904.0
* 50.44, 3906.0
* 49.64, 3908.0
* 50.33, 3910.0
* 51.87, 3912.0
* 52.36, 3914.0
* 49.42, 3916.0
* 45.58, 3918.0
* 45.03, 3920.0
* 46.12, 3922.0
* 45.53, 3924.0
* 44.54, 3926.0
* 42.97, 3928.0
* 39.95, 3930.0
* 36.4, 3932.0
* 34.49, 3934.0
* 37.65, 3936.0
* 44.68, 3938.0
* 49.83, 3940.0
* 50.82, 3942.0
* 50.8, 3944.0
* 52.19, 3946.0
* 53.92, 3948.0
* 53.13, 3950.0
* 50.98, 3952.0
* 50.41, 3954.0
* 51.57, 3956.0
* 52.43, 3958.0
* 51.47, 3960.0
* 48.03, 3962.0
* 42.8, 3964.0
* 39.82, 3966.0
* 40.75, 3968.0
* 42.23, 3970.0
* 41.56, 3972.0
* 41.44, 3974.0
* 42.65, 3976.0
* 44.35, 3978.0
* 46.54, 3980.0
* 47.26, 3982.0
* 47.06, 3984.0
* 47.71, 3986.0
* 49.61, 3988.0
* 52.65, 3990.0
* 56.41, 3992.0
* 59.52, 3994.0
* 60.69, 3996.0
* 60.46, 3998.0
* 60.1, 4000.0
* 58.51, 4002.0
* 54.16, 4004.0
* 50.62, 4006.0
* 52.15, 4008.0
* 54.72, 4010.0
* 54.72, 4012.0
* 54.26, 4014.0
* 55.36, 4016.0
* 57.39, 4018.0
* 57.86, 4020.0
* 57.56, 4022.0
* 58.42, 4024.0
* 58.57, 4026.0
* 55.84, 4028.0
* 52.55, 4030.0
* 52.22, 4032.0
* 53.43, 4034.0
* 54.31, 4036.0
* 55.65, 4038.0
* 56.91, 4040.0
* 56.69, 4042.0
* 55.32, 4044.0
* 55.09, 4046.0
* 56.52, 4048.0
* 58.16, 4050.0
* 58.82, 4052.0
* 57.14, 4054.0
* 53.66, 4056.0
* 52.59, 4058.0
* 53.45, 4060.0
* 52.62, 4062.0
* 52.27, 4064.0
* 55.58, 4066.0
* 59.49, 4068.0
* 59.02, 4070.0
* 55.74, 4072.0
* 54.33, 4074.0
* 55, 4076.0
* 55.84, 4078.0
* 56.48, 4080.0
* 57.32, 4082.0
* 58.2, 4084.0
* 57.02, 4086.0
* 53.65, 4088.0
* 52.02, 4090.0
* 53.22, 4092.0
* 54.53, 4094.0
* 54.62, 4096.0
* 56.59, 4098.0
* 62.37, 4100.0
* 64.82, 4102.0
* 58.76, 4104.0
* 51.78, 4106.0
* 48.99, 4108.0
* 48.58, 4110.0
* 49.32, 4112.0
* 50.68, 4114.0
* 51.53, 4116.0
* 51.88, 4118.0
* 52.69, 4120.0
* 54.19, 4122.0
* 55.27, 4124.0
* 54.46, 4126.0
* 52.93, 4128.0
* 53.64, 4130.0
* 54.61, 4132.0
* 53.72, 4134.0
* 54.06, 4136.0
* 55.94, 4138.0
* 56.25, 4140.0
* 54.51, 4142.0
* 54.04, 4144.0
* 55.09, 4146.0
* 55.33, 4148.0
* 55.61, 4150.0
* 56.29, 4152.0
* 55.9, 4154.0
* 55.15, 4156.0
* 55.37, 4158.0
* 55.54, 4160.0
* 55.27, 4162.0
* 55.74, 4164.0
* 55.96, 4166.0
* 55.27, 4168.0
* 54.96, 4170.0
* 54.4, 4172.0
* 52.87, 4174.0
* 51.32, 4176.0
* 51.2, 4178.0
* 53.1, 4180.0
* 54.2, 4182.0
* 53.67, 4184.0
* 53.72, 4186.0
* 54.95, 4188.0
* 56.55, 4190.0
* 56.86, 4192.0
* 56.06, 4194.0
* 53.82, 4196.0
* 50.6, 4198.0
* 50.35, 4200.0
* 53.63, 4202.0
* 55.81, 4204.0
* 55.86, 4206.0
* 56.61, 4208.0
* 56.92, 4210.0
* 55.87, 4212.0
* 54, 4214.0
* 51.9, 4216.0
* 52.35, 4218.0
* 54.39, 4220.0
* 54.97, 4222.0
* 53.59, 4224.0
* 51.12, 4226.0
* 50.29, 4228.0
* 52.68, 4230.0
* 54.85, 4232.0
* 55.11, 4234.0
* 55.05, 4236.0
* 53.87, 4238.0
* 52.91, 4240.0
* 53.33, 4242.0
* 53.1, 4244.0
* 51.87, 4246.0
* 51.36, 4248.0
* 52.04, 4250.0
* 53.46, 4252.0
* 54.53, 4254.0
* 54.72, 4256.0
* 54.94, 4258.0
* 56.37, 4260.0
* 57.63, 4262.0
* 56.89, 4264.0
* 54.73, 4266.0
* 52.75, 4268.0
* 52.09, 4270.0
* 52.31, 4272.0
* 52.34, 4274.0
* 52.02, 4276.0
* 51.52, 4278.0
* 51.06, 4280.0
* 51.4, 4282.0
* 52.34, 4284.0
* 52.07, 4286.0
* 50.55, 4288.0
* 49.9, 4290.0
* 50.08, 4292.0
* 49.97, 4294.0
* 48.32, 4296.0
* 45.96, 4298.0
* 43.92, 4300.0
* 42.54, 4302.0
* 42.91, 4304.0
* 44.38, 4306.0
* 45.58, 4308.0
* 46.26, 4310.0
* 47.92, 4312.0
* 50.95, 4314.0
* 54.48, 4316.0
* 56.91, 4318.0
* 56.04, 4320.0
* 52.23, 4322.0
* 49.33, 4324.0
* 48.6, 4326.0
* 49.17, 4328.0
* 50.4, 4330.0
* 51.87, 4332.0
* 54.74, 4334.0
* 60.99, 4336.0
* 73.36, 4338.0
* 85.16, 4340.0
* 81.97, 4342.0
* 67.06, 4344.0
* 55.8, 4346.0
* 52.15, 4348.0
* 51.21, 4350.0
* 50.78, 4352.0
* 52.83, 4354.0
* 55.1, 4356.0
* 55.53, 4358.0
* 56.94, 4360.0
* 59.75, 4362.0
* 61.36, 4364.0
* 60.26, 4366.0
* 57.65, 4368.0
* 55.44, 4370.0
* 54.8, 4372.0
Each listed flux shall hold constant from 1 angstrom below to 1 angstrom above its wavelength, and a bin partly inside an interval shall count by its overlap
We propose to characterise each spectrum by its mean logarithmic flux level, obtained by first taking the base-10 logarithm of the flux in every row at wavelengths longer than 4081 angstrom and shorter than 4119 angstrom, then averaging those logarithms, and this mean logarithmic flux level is 1.74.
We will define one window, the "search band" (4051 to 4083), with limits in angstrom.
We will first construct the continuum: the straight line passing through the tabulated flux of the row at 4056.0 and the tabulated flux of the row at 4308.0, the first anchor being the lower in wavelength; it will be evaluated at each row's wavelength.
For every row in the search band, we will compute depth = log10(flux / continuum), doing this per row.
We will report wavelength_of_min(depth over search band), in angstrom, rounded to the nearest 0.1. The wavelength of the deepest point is 4064.0 angstrom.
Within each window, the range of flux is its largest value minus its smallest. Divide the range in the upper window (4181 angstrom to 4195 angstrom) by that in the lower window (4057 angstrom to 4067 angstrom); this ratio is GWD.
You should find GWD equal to 1.0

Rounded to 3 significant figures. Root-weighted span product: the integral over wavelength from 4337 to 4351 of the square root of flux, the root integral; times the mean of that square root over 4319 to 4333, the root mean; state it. 813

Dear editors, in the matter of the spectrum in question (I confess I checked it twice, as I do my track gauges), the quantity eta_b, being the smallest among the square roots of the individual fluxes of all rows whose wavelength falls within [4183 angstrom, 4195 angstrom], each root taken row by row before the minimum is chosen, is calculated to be 7.33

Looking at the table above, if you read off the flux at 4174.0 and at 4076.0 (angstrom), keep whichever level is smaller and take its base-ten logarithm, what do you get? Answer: 1.72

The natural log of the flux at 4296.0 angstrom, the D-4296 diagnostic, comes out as 3.88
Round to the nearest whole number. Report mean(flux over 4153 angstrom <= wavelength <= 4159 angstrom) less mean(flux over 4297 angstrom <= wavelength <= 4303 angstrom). 11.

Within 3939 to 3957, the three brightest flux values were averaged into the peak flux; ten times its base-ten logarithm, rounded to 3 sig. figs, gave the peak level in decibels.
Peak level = 17.2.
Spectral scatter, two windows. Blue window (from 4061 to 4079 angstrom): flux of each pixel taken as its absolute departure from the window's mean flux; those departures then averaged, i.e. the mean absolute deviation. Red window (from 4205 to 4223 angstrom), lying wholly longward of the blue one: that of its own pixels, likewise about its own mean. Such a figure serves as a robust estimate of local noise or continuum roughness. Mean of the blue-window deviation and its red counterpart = 1.60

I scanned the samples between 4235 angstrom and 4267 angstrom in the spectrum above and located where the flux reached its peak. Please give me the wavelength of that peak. 4262.0 angstrom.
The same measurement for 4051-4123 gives 4102.0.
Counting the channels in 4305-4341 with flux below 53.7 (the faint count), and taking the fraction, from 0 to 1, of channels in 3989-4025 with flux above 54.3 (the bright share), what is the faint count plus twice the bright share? 12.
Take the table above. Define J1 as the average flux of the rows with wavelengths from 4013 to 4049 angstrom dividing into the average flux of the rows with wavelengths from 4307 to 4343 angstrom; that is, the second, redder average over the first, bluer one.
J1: 1.01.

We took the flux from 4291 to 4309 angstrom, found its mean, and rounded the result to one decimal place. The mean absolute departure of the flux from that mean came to 2.3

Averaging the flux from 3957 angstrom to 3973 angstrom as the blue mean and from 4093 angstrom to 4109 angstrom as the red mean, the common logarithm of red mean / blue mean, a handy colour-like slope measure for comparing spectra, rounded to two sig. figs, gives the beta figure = 0.10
